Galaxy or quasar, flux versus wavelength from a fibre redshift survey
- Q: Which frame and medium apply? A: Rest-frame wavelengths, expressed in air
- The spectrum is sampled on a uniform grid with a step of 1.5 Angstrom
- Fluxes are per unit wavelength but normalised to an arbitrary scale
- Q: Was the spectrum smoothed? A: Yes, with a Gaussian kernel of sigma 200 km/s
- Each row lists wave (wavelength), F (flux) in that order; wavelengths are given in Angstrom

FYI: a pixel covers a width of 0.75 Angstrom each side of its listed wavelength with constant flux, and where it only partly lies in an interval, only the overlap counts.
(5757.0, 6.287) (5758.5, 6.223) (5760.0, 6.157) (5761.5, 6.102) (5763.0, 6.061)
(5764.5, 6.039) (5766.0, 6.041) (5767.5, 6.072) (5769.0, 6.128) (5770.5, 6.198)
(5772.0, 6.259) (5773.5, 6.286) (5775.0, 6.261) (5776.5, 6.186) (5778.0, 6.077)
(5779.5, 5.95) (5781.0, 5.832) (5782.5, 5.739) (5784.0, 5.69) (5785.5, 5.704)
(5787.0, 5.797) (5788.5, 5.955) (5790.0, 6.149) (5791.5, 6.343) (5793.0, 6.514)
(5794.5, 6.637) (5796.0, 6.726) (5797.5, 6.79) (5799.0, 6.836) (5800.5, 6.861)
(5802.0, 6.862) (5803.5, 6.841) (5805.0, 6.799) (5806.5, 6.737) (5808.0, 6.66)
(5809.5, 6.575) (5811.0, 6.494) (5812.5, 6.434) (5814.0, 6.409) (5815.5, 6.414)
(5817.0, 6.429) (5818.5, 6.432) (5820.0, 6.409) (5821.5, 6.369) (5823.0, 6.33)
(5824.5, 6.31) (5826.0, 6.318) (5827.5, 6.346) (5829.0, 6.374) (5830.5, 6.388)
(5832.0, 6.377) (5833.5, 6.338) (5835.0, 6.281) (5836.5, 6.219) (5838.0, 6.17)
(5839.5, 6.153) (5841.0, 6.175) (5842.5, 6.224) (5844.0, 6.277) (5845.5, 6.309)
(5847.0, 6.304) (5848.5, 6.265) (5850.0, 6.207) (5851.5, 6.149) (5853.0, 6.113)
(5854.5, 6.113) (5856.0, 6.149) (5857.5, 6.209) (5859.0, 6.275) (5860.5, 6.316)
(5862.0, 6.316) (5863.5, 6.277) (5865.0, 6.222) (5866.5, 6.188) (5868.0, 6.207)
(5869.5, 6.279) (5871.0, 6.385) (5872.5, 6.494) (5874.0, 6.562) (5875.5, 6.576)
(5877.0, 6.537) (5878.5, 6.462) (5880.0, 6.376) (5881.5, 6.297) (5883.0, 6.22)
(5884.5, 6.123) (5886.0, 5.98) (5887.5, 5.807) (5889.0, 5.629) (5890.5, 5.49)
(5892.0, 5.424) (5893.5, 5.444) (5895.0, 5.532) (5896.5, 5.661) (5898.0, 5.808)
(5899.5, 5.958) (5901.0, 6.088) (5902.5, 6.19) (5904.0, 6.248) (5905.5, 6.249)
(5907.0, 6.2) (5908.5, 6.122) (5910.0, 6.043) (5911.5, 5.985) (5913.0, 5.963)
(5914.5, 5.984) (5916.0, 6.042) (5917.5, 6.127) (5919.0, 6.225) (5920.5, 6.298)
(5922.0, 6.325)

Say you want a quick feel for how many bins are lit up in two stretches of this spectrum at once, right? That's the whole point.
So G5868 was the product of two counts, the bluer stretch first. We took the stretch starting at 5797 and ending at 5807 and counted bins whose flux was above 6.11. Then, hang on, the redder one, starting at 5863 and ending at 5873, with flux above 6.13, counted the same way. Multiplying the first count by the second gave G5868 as 49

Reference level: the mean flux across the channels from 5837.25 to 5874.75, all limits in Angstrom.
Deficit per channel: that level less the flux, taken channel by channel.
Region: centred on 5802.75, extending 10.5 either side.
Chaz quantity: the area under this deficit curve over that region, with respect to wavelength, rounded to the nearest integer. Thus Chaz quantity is -9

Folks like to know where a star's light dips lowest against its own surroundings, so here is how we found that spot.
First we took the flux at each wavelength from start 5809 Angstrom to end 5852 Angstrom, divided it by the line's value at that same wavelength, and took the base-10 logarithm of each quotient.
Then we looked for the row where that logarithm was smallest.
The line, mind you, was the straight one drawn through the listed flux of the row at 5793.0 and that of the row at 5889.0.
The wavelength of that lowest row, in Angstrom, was 5839.5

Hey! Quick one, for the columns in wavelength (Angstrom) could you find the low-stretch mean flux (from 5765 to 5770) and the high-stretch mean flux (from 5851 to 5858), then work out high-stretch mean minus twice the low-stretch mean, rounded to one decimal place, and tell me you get -6.0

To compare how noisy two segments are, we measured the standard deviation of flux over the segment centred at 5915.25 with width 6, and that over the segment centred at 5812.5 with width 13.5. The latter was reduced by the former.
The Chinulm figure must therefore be 0.05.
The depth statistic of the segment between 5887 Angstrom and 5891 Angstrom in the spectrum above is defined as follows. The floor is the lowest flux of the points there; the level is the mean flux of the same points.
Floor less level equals -0.15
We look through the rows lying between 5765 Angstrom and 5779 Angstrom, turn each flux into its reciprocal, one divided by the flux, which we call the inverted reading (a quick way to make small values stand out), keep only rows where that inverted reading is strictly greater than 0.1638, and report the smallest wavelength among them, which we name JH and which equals 5766.0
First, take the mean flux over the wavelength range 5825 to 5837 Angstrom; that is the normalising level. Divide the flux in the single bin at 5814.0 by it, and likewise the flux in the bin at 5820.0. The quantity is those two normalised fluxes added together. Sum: 2.02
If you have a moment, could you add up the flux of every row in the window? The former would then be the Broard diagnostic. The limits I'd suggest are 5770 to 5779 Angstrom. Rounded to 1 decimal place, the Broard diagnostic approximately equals 37.3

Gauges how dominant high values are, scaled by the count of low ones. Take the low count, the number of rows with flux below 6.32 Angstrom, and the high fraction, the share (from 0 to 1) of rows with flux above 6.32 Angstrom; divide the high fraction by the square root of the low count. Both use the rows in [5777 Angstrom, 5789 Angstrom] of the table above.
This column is 0.00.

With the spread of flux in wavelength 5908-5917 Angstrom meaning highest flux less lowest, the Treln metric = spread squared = 0.025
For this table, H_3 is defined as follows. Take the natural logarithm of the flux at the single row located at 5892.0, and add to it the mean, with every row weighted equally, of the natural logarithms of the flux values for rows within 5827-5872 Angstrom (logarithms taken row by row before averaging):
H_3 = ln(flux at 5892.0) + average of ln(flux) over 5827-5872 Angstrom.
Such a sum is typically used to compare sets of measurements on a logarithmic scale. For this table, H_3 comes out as 3.52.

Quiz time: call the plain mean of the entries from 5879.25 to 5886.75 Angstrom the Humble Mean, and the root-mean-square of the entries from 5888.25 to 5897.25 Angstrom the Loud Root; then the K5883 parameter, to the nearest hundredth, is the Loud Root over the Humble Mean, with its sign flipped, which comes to -0.89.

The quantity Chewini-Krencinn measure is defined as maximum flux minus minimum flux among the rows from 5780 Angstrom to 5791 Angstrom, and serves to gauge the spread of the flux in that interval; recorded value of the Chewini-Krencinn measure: 0.46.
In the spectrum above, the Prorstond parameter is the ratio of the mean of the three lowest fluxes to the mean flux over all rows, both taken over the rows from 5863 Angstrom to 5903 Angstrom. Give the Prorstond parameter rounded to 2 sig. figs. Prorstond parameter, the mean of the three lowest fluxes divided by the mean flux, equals 0.90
